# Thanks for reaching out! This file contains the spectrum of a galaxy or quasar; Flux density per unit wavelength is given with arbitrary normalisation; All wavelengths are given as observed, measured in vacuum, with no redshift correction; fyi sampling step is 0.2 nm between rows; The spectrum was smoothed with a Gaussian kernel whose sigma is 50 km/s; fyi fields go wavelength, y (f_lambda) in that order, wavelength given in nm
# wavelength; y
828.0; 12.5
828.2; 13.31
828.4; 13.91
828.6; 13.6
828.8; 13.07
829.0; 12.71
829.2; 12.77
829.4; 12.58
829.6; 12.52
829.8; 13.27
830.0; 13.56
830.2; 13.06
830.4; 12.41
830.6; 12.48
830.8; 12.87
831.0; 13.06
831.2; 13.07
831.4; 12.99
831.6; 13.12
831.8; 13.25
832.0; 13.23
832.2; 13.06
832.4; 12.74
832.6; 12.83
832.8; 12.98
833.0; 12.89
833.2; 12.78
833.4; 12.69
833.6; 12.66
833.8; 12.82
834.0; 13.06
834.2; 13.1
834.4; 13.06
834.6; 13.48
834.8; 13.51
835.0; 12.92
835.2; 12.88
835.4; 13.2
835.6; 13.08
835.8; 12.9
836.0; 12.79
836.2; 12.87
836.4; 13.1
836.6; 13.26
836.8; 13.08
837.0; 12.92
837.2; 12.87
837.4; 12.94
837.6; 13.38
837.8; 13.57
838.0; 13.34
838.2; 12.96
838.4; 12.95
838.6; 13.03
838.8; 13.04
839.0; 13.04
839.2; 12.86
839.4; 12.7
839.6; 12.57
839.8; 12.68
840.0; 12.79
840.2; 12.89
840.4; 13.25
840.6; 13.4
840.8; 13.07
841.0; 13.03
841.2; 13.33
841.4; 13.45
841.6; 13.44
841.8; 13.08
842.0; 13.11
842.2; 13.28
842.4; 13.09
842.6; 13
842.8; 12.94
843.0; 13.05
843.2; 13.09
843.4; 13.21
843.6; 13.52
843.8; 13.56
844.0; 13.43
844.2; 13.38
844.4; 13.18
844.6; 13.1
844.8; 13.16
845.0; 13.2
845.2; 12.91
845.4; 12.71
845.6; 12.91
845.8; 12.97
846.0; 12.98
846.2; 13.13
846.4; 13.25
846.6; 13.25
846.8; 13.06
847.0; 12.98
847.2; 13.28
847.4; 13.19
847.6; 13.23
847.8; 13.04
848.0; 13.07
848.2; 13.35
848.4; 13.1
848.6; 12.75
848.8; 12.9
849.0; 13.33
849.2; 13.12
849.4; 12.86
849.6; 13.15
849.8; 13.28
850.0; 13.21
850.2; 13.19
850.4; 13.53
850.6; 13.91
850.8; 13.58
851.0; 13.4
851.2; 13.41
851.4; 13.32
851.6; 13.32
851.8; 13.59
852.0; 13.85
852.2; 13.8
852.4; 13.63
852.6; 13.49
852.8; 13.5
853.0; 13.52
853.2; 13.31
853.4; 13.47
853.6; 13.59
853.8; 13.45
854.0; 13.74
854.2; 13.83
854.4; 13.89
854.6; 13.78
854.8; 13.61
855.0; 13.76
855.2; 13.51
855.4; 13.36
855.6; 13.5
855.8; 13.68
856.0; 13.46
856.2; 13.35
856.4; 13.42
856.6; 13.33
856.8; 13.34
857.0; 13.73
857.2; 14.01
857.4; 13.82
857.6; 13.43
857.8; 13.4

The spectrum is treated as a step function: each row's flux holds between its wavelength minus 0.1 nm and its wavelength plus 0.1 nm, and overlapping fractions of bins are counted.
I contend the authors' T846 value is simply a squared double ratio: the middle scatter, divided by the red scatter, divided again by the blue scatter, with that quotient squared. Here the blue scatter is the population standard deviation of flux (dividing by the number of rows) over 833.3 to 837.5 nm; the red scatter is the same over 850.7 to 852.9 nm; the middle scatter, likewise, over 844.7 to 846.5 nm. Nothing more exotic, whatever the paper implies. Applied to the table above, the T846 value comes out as 19.8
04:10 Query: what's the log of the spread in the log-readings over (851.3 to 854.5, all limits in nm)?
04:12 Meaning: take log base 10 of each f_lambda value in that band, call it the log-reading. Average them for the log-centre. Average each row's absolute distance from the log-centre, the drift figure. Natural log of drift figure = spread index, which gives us -5.28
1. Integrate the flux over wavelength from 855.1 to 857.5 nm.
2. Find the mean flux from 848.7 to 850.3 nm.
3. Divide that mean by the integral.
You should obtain 0.40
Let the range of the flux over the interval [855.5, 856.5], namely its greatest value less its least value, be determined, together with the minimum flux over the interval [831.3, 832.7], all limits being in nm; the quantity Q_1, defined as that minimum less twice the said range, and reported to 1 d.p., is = 12.1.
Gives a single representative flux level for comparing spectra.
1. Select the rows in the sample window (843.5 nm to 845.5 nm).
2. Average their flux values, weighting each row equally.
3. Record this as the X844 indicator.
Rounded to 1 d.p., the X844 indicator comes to 13.2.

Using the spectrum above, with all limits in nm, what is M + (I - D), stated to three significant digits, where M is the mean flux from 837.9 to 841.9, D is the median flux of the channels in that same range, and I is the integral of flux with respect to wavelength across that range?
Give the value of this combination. 52.2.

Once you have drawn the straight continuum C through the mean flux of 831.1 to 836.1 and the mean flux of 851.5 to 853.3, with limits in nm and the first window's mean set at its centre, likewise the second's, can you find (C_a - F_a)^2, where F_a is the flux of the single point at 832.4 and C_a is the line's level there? 0.052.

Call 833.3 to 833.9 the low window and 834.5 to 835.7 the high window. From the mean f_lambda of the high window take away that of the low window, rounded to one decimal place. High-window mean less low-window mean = 0.5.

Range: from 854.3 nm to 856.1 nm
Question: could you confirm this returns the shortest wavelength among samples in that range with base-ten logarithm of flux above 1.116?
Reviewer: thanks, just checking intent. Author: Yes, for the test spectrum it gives 854.4 nm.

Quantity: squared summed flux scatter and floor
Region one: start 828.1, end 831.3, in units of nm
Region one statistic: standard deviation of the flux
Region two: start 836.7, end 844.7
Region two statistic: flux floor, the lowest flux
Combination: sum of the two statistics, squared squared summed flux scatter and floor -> 169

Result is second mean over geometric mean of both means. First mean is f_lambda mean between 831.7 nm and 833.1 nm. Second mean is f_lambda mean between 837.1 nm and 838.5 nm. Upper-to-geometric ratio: 1.01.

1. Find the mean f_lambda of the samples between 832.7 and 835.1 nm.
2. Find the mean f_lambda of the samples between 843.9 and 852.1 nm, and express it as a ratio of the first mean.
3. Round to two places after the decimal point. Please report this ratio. 1.02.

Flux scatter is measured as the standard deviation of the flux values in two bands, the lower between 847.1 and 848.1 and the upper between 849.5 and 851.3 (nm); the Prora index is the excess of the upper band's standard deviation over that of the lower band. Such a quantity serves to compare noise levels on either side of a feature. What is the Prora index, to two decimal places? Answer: 0.14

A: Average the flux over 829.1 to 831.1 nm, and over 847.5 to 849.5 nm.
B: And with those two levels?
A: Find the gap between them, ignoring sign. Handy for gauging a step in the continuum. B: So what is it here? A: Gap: 0.22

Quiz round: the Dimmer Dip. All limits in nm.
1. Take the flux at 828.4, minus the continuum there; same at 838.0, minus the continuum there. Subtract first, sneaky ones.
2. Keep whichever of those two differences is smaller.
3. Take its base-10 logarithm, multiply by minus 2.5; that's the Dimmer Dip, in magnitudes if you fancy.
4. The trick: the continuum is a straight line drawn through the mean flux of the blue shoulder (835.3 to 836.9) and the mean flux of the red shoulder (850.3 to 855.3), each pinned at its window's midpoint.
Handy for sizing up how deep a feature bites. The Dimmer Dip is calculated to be 1.5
